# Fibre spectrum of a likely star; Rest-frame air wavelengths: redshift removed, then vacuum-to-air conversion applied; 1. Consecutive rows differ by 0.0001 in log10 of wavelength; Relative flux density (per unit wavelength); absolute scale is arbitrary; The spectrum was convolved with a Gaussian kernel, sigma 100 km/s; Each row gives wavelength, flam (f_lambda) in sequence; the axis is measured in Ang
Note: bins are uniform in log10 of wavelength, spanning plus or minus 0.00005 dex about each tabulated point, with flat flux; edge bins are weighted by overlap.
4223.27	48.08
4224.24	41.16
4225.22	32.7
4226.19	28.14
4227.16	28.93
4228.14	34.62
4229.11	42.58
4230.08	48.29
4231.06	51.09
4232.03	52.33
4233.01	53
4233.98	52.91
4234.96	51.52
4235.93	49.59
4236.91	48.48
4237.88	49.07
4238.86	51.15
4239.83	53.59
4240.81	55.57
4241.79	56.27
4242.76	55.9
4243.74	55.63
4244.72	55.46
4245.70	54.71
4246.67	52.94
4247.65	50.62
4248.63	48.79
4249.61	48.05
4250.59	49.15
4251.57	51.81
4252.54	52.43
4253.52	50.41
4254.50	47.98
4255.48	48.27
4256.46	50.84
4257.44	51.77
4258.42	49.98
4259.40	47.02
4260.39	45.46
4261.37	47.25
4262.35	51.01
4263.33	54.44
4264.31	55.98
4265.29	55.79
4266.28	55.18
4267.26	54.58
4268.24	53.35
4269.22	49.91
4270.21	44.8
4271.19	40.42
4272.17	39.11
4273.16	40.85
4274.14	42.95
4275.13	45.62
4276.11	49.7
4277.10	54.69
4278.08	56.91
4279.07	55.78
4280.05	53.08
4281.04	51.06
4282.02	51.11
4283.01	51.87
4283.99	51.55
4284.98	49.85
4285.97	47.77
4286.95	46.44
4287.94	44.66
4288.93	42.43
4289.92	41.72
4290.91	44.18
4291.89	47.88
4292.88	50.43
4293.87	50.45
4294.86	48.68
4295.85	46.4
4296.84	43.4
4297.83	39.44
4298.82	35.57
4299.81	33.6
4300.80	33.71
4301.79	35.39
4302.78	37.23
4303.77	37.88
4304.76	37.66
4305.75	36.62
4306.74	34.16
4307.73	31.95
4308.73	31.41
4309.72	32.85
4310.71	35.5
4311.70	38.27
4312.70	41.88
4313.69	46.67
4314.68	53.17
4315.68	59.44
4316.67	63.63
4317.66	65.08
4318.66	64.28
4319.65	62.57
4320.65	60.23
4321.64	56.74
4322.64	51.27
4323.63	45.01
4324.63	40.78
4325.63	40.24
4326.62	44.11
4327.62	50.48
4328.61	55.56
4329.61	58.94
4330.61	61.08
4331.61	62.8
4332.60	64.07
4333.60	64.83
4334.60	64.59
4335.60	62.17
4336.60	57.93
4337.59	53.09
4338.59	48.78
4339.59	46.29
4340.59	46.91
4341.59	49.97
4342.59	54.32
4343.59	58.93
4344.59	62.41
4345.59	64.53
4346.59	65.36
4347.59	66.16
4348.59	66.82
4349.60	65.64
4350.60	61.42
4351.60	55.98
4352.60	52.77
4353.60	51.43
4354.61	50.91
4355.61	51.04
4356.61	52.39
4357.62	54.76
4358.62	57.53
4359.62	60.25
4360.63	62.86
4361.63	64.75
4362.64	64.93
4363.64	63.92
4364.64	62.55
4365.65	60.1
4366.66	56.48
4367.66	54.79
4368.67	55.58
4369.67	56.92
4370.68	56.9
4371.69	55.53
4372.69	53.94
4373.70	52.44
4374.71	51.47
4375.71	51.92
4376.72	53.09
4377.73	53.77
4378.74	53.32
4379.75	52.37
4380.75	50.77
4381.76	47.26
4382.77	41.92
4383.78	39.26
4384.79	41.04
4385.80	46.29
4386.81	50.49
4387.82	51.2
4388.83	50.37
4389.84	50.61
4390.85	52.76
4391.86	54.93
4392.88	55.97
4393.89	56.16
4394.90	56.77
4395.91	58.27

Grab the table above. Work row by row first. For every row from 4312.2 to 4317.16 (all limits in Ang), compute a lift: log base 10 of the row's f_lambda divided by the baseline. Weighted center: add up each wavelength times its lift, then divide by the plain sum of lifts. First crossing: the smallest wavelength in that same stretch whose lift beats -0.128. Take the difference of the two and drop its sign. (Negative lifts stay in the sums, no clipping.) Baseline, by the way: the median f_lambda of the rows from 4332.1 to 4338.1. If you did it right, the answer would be 1.1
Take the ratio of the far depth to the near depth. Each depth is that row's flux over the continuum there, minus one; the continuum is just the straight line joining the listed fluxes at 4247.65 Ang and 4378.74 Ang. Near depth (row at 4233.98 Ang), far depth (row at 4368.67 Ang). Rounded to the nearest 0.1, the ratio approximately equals 0.9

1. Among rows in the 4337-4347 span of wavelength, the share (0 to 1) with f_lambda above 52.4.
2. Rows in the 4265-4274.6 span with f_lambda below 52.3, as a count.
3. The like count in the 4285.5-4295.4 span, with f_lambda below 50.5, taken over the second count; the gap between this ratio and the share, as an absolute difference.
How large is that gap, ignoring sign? 1.1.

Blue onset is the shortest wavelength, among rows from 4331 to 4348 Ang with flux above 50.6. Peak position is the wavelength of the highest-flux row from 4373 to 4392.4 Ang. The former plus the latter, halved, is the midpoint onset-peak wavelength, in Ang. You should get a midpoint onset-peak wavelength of 4361.7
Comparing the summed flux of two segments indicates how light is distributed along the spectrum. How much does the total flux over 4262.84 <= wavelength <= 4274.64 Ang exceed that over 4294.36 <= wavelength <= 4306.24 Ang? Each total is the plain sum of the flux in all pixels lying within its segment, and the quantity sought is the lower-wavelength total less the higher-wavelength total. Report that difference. 122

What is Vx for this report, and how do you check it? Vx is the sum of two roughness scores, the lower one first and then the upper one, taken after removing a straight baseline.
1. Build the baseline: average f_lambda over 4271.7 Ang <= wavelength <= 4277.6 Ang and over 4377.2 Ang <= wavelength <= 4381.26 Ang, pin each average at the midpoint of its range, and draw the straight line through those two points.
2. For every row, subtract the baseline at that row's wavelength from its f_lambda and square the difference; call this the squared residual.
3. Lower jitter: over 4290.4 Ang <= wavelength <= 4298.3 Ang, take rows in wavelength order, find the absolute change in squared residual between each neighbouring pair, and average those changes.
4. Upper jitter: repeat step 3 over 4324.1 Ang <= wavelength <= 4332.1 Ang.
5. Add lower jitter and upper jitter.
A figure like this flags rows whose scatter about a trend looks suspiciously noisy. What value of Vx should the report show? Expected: 50.1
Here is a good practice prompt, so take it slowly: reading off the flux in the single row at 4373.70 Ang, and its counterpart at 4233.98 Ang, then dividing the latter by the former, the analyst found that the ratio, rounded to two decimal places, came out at 1.01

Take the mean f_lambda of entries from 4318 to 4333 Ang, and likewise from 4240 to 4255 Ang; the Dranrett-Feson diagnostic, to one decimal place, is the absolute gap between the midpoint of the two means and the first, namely 1.1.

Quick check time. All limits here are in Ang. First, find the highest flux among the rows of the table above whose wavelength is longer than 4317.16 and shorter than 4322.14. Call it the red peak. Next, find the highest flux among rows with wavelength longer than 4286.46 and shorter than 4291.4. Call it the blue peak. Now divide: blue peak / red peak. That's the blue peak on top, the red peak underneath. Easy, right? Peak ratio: 0.71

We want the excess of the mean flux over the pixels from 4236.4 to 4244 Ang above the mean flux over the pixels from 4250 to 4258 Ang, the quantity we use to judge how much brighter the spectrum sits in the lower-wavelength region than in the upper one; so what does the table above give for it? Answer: 3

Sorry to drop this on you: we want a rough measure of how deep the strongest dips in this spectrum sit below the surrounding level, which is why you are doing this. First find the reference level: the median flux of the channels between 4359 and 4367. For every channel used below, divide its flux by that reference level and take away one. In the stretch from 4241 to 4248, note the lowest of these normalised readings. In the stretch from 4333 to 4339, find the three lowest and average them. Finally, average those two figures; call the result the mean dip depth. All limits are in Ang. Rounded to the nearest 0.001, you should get -0.172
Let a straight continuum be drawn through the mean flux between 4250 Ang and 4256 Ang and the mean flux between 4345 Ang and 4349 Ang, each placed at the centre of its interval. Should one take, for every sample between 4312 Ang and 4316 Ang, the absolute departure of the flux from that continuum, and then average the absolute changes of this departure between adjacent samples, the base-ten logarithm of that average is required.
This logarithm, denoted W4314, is 0.75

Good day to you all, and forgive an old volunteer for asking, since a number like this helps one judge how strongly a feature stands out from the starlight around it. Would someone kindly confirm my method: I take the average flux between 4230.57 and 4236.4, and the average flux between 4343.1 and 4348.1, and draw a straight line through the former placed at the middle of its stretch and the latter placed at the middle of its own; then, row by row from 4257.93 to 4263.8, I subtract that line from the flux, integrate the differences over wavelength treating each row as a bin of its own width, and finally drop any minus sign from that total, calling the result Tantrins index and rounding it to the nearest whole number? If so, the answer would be 32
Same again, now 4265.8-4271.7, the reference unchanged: 34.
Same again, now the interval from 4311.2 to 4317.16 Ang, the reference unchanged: 58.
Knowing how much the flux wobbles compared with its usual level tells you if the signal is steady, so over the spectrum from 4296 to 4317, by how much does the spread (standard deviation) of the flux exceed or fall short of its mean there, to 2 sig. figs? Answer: -31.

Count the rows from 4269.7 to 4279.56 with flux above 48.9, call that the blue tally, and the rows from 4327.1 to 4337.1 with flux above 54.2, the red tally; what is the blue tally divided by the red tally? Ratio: 0.44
